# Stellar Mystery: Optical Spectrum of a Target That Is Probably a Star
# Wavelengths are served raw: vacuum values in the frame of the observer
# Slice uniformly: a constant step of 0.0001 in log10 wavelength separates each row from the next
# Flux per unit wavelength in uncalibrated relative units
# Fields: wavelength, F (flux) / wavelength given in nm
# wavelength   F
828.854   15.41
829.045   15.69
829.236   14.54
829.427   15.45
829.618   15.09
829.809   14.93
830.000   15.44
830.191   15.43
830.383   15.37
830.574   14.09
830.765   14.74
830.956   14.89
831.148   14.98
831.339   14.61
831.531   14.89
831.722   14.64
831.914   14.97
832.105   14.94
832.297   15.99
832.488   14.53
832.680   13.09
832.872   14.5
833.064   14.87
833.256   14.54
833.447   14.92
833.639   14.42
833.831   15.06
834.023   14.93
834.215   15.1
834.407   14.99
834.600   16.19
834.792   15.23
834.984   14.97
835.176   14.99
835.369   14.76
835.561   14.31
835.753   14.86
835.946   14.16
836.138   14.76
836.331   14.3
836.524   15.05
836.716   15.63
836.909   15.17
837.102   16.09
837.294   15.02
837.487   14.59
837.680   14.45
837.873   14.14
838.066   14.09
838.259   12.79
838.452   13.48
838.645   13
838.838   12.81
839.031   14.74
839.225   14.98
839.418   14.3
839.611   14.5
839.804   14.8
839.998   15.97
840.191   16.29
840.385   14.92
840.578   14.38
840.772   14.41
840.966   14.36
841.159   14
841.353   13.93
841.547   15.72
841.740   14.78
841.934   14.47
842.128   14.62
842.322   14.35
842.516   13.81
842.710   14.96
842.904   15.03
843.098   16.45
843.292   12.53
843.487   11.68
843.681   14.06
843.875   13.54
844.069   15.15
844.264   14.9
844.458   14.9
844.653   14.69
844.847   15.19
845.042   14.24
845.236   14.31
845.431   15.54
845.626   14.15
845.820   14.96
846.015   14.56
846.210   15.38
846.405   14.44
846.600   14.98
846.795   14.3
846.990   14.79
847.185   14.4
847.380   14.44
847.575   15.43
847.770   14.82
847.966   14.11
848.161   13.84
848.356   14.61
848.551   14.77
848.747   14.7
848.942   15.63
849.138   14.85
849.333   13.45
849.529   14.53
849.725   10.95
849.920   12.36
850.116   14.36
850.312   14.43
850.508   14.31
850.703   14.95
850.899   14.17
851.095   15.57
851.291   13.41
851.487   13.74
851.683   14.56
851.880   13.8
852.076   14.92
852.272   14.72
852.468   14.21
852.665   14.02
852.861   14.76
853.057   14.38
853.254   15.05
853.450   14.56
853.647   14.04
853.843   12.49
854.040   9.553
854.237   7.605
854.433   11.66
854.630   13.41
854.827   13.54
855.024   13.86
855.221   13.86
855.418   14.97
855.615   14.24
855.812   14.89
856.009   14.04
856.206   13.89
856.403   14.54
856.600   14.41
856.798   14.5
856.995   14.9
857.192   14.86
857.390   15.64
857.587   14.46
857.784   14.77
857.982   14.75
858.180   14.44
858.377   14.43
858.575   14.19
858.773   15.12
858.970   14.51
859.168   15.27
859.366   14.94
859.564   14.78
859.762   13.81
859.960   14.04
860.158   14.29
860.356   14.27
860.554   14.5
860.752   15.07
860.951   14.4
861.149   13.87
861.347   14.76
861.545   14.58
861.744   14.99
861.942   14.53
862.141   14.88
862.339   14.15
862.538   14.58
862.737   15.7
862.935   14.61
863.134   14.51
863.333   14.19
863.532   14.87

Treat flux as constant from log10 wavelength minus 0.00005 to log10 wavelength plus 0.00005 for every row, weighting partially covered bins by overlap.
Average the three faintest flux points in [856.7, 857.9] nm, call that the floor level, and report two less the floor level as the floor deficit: -12.6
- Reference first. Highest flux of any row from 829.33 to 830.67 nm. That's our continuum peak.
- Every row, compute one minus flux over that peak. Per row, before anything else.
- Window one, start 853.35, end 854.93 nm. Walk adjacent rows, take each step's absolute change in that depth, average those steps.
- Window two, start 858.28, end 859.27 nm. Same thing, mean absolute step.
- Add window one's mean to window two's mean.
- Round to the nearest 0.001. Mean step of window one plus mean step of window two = 0.160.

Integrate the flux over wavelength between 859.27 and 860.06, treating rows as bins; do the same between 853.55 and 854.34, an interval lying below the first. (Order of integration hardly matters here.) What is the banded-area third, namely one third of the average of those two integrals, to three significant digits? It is 3.33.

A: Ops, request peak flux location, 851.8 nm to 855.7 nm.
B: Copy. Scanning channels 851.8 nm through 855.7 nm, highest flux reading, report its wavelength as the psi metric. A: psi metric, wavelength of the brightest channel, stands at 853.254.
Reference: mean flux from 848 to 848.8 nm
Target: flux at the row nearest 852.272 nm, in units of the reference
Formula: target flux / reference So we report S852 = 1.02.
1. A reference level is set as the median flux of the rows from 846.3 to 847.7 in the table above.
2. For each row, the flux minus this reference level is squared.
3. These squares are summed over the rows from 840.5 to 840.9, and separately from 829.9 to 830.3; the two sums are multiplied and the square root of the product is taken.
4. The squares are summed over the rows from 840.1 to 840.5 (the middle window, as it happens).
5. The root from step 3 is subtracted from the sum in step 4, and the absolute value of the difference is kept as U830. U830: 3.6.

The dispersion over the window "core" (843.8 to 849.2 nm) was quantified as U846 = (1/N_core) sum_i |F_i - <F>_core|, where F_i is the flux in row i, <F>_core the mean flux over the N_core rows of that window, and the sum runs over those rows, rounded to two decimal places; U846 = 0.39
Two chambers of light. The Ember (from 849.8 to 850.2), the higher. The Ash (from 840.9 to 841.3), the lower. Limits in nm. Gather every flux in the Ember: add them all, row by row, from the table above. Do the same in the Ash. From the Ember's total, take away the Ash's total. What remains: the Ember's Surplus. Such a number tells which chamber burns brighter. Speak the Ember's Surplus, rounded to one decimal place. -1.6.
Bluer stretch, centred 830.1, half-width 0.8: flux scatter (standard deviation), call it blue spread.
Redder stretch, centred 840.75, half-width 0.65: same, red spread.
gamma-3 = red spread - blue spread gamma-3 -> 0.3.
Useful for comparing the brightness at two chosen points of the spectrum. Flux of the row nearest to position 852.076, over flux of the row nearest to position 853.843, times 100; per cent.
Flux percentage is 119.5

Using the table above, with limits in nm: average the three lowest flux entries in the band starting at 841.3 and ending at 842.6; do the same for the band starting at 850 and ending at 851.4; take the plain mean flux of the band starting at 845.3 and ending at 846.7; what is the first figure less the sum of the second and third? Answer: -14.8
